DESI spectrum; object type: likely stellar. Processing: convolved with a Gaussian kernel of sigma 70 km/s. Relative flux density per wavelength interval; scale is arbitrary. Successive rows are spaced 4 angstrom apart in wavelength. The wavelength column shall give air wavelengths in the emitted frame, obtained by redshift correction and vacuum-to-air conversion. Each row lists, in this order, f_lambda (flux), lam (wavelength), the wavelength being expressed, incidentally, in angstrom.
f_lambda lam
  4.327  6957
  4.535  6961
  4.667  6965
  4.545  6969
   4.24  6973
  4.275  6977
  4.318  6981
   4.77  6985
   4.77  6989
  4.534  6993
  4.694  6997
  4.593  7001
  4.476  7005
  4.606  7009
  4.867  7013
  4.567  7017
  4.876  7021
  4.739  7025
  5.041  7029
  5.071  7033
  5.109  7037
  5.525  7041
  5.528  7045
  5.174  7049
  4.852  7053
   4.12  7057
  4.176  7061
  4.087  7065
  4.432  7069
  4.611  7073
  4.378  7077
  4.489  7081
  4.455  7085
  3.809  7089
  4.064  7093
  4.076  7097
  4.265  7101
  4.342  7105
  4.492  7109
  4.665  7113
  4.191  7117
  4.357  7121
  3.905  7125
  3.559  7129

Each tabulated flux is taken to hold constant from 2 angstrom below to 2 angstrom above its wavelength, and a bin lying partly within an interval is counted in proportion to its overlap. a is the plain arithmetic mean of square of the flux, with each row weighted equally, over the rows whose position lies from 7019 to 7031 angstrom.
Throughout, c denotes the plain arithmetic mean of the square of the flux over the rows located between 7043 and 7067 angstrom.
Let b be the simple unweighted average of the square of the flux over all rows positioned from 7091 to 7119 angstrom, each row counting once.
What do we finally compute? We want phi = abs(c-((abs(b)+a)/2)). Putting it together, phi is 0.8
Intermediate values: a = 24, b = 19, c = 22.0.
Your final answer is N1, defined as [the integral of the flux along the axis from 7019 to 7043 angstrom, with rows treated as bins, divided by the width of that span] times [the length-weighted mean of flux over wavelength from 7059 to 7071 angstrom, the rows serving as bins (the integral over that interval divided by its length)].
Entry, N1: 21.4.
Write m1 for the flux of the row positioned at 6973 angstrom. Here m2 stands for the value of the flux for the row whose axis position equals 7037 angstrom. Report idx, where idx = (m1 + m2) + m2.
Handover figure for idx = 14.5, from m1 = 4.24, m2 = 5.109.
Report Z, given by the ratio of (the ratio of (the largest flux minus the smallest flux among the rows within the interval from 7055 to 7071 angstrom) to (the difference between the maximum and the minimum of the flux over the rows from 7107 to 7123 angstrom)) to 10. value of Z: 0.07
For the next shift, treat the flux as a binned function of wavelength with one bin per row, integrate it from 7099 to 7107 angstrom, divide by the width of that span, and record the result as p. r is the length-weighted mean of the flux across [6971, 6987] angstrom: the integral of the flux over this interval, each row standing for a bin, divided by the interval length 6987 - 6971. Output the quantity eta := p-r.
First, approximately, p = 4.30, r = 4.4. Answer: -0.10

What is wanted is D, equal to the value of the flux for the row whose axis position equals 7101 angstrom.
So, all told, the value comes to 4.265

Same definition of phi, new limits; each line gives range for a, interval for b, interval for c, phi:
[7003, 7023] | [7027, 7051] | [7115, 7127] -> 7.4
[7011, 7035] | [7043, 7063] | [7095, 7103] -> 6.0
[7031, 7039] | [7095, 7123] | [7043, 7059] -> 2.1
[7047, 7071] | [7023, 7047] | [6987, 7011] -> 2.2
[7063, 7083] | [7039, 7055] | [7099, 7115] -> 3.9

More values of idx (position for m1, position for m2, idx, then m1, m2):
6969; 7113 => 13.9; 4.545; 4.665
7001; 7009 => 13.8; 4.593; 4.606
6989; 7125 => 12.6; 4.77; 3.905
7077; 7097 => 12.5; 4.378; 4.076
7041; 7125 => 13.3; 5.525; 3.905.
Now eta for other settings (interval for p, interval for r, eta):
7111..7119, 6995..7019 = -0.21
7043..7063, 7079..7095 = 0.57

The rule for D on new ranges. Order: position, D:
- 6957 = 4.327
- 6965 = 4.667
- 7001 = 4.593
